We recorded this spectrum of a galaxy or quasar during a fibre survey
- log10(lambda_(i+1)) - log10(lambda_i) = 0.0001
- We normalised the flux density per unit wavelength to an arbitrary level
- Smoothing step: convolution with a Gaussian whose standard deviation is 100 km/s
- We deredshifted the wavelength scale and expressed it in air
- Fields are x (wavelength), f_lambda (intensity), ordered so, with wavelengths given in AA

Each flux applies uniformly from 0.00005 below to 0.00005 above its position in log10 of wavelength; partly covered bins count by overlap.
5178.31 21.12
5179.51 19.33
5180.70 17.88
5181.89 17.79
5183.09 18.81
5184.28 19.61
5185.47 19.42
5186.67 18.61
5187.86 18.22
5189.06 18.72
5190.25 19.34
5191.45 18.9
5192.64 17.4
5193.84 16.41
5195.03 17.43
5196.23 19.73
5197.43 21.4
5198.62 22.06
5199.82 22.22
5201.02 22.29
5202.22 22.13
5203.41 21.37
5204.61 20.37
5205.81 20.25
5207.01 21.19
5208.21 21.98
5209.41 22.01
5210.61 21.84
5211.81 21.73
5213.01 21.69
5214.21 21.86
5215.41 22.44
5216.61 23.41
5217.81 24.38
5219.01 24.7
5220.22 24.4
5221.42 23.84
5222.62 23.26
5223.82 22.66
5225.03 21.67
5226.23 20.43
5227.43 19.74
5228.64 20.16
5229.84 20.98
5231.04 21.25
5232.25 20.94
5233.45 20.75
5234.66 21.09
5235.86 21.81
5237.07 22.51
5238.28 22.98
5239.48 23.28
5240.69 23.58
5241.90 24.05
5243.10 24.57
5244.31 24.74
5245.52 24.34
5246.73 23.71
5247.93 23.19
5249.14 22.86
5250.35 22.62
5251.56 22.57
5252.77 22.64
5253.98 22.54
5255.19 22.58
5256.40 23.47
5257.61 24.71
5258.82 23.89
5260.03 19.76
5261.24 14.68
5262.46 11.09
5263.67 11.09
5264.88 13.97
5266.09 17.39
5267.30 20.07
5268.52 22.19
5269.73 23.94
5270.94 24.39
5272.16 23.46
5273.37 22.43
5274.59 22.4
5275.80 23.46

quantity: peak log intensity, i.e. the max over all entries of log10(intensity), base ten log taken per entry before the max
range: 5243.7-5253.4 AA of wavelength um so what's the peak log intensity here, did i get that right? 1.39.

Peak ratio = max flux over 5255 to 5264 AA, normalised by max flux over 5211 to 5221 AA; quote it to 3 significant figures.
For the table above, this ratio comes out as 1.00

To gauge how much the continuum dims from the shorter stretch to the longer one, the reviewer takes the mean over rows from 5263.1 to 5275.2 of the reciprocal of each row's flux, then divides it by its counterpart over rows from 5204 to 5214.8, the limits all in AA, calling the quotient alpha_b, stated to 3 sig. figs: 1.13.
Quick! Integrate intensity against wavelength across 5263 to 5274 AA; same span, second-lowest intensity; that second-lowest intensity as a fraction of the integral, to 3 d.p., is 0.064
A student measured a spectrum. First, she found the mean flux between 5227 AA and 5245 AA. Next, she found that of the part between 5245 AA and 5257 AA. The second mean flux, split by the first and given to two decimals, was 1.04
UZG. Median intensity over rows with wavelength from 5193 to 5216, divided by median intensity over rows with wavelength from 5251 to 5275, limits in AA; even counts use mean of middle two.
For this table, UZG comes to 0.97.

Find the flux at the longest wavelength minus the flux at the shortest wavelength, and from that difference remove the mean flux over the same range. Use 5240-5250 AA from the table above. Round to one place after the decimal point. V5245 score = -24.6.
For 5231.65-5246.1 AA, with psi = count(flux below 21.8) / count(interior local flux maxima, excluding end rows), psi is 3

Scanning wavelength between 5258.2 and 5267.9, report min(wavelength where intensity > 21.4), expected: 5258.82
